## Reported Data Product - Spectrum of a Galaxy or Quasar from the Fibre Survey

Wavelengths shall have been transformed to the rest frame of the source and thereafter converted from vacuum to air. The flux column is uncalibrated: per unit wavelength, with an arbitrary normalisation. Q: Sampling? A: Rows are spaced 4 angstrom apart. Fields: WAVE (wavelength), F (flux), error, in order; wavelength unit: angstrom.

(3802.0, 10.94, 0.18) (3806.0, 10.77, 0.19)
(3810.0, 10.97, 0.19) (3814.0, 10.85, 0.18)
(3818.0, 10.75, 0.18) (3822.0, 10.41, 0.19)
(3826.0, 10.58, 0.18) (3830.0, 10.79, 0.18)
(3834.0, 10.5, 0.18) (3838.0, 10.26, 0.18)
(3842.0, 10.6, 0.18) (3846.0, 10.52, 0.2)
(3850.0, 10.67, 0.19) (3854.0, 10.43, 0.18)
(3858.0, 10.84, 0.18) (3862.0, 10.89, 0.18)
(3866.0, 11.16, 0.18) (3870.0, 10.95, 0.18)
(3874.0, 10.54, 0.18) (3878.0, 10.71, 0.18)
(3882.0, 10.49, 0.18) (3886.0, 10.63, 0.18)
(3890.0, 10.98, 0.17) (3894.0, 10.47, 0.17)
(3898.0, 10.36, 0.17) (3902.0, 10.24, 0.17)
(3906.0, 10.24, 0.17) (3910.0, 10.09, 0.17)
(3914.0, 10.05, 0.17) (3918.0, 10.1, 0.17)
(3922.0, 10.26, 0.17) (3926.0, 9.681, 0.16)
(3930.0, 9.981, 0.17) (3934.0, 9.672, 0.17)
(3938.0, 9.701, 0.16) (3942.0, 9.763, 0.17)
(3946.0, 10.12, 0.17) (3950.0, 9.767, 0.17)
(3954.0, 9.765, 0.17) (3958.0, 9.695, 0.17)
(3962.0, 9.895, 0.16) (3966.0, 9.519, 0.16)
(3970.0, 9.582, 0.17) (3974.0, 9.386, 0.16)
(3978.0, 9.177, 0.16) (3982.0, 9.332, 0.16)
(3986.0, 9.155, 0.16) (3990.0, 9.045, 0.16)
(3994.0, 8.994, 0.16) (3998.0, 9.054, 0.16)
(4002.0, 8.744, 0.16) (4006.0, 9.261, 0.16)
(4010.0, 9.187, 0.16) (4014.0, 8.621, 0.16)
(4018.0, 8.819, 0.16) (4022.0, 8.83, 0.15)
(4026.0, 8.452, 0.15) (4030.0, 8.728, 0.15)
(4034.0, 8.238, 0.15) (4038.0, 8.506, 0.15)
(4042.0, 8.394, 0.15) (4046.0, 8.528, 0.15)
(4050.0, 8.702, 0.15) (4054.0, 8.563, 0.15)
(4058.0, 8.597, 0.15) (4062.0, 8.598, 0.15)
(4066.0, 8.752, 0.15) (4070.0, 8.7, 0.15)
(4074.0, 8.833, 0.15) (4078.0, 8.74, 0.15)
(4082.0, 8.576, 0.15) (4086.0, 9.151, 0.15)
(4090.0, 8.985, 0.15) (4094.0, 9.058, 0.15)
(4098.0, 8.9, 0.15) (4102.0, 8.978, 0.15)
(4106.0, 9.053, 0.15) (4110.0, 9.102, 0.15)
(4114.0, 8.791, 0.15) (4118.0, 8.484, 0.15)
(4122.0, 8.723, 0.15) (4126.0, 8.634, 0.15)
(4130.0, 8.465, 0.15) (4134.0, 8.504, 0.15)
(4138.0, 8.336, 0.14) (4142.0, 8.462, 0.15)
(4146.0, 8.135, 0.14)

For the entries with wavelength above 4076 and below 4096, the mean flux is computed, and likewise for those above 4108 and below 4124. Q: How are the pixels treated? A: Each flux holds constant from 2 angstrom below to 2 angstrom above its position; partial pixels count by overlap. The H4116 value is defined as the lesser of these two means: 8.8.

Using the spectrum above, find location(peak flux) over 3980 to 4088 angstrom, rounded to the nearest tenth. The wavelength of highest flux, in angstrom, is 3982.0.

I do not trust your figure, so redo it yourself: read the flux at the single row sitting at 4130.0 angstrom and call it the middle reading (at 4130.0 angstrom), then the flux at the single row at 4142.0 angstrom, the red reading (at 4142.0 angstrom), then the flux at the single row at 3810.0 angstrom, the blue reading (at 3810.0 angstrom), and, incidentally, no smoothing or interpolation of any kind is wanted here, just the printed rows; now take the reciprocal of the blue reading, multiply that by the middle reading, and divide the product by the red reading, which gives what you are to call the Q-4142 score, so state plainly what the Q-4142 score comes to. 0.091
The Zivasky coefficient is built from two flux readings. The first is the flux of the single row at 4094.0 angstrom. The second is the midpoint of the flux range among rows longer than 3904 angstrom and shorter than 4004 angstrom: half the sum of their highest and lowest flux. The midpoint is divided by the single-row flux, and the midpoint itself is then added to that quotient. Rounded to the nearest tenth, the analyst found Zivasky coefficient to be 10.6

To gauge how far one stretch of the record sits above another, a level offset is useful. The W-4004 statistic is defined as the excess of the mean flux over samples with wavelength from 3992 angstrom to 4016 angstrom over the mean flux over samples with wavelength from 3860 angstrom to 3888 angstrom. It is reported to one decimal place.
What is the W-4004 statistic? -1.8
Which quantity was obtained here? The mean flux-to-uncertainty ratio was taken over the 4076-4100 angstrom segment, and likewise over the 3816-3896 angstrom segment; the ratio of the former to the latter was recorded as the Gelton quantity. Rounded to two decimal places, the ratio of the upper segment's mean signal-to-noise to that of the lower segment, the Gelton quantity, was 1.01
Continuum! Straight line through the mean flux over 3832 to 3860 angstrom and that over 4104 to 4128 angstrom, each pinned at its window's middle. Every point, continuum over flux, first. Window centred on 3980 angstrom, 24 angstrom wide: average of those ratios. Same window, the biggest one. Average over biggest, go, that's 0.982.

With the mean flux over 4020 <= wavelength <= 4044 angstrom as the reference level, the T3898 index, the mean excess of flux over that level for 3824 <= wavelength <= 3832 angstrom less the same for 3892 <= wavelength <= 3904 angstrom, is 0.33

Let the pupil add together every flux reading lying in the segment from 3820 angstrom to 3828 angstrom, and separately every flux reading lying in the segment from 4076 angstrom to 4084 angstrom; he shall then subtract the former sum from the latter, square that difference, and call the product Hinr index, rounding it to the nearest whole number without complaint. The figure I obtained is 13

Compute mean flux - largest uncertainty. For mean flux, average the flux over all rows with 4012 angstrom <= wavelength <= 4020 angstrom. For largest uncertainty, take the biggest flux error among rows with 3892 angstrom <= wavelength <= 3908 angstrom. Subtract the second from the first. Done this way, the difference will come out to 8.55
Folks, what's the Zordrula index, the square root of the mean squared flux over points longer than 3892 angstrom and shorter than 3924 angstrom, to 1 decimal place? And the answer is 10.2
